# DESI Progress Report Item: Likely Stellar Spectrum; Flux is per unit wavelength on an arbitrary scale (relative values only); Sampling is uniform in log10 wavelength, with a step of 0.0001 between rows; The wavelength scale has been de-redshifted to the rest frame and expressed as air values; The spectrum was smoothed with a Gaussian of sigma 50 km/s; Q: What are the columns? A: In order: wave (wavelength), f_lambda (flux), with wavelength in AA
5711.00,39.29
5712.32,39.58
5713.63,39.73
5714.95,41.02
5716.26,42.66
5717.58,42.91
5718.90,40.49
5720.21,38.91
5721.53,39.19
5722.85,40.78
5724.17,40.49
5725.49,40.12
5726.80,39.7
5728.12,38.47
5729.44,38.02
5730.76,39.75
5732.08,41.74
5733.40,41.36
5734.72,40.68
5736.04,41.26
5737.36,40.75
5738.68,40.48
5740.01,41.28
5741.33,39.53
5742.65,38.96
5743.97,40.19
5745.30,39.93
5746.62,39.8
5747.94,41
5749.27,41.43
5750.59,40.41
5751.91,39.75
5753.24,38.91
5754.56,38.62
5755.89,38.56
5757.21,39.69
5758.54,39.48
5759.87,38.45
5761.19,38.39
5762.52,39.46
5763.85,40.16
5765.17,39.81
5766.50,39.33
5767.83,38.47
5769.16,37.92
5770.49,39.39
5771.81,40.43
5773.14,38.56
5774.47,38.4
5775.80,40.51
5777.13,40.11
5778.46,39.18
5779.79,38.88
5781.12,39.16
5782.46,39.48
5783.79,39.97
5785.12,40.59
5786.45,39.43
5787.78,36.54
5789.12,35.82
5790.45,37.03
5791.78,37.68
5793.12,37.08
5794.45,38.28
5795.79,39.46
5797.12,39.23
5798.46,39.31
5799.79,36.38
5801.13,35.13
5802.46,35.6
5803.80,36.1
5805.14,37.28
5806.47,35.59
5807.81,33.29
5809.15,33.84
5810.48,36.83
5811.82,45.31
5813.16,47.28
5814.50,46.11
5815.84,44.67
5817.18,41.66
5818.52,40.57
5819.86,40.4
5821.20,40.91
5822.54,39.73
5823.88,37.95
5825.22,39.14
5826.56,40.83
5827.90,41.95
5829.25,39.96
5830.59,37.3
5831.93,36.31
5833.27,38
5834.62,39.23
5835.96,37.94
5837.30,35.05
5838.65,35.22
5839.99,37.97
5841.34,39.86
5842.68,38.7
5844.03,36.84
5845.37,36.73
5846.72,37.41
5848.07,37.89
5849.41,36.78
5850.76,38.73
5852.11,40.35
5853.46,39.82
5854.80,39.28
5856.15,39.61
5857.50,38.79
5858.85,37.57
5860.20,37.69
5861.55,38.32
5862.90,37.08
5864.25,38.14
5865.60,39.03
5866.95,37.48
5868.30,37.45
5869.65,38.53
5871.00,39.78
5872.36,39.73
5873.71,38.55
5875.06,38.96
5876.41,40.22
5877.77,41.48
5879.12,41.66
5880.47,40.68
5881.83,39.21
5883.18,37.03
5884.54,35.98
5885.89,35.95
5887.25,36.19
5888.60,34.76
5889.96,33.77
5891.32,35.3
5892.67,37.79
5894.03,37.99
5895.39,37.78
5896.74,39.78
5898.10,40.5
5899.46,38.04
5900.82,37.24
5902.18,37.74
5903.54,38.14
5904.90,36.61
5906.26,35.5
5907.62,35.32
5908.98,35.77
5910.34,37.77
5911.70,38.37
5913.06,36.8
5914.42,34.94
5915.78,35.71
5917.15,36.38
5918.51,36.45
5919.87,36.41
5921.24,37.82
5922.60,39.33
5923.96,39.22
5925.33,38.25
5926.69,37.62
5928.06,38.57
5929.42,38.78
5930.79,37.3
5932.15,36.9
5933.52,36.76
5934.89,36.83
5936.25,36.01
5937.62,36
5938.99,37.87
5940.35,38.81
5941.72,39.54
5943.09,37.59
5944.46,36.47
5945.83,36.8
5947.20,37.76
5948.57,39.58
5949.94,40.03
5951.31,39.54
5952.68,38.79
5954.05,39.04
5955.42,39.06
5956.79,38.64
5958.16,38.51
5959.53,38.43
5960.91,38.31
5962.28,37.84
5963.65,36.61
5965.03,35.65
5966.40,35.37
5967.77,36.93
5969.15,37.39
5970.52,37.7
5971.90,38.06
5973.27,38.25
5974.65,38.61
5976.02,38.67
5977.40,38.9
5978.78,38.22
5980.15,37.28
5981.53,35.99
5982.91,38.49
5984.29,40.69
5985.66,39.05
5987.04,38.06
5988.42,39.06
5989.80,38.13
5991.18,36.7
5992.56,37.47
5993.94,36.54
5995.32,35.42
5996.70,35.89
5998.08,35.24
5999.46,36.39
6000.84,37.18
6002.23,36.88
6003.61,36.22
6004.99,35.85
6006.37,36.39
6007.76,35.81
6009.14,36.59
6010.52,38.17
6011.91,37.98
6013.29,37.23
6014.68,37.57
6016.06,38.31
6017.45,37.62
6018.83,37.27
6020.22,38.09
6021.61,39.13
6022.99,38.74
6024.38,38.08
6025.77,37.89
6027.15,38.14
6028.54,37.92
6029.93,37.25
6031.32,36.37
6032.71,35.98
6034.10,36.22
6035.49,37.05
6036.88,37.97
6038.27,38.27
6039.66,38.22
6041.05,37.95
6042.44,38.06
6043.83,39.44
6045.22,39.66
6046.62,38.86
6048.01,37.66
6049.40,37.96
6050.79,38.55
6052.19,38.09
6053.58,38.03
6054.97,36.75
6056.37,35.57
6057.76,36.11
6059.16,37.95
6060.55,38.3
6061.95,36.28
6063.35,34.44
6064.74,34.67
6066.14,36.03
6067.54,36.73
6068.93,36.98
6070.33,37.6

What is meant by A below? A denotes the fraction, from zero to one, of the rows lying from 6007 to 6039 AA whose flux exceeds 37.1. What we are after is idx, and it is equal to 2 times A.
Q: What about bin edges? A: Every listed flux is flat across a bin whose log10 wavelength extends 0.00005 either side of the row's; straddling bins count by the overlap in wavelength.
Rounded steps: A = 0.74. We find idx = 1.48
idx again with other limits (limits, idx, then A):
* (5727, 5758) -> 2.00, 1.00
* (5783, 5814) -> 0.96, 0.48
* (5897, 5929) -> 1.13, 0.57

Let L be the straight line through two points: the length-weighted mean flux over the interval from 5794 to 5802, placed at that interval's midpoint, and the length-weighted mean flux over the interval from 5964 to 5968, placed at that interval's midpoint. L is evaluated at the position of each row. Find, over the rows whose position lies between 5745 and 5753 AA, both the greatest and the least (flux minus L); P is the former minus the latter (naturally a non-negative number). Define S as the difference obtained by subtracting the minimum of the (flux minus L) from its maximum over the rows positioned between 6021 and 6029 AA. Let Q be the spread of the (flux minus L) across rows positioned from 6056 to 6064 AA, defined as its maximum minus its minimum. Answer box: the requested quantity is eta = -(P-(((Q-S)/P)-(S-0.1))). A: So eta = -1.2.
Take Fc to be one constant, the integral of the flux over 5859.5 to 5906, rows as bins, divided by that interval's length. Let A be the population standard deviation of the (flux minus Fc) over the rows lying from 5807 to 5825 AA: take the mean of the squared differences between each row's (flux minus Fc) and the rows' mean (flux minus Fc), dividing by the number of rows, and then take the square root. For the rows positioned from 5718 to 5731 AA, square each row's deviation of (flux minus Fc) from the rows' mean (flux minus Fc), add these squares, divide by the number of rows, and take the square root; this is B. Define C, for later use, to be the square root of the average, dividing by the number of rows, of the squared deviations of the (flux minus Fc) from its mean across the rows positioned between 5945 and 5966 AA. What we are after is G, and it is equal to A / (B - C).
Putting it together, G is -14.8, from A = 4.26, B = 0.88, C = 1.2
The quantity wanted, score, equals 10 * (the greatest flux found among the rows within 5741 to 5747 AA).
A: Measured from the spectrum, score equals 402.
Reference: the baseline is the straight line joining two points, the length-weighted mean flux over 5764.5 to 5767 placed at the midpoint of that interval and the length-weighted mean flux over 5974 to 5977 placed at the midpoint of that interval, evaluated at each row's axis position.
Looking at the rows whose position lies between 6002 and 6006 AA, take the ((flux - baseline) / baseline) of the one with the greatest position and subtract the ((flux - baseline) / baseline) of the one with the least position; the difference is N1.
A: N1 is -0.026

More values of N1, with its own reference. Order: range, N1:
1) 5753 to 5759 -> 0.015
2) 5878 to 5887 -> -0.145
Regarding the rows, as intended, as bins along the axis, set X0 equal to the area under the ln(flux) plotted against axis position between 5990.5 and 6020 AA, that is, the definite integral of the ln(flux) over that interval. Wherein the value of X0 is 106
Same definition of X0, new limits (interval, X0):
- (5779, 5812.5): 122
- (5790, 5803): 47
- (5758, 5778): 73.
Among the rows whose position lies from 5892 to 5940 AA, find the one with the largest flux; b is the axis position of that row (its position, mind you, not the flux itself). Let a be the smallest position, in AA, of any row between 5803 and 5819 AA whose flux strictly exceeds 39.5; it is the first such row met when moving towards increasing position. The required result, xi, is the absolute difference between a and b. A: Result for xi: 86.3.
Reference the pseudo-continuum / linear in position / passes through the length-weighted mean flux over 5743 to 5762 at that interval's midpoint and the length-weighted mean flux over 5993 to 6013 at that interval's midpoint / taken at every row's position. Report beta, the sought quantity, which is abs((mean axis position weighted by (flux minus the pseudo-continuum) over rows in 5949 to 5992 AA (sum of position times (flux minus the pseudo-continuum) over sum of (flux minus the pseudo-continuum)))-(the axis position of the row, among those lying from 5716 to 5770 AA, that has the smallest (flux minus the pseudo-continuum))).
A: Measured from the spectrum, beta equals 241.0 AA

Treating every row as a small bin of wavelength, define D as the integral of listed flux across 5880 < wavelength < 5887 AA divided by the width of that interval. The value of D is 37.6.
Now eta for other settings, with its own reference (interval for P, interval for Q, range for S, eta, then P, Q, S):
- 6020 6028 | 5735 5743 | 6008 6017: -2.5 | 1.2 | 2.3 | 1.8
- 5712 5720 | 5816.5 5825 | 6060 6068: -7.2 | 3.4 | 3.6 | 3.8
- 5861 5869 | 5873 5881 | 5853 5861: -3.6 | 2.0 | 3.2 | 2.2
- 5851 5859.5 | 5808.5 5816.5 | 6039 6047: 0.0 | 2.7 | 13.5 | 1.8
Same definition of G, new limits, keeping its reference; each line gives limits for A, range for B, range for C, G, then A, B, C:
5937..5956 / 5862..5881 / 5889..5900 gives -1.9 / 1.23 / 1.41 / 2.0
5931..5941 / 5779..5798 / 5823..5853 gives -2.8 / 0.93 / 1.37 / 1.7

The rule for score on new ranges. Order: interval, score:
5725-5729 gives 401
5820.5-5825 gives 409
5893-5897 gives 398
